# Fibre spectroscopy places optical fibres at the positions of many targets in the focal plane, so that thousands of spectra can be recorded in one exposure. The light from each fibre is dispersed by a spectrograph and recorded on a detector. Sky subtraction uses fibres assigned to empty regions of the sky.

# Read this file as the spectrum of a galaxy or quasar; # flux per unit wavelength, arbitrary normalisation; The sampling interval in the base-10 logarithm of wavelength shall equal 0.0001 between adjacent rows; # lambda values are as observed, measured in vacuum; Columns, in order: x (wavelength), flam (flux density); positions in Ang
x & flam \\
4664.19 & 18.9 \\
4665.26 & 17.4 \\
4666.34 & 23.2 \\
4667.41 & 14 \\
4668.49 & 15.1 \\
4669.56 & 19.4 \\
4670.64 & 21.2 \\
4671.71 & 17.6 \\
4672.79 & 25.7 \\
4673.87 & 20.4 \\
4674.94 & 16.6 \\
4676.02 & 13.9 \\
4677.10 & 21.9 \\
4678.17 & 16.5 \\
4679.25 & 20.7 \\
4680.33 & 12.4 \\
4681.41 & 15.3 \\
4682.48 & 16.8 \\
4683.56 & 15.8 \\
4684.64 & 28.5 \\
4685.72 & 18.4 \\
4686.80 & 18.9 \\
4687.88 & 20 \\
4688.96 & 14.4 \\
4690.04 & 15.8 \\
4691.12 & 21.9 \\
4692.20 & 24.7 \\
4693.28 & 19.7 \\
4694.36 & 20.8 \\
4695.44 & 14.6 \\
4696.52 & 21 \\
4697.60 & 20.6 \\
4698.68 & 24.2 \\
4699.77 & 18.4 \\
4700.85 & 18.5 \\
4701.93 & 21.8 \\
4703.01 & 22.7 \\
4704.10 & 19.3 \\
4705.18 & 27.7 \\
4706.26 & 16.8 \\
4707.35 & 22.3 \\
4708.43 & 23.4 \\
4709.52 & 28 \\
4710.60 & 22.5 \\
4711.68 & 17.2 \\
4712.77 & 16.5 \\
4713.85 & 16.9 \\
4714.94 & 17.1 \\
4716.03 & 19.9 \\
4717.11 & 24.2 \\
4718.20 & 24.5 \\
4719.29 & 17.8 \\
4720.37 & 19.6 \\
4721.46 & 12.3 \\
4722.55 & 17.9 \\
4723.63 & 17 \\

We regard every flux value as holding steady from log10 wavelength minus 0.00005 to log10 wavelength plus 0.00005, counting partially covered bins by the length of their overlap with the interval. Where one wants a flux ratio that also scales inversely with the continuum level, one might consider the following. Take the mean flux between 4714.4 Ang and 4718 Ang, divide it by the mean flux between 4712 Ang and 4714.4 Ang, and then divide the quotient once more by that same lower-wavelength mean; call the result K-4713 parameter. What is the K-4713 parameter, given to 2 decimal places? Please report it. 0.07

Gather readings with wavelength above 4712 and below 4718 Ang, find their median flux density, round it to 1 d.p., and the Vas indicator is 17.1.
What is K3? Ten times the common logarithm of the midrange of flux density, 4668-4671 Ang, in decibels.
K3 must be 12.6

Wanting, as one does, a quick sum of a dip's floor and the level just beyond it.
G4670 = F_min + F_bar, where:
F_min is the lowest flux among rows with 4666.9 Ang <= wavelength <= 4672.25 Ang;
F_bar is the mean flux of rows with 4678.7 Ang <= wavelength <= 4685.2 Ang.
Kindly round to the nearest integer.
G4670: 32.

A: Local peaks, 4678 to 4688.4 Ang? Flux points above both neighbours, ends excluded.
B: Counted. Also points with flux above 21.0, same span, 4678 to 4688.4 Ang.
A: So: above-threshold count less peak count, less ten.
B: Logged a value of -12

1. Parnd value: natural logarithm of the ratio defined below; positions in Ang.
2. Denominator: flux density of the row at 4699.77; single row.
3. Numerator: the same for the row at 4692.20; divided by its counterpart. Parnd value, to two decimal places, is 0.29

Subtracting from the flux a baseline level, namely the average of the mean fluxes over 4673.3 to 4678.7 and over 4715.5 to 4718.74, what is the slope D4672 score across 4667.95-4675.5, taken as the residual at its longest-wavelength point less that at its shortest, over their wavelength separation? 0.2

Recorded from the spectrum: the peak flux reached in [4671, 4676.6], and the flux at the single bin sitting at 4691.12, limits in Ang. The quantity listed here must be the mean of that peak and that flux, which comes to 23.8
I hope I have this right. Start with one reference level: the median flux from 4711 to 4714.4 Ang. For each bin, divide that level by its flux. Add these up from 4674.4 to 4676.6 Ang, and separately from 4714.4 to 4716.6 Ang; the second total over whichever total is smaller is 1.00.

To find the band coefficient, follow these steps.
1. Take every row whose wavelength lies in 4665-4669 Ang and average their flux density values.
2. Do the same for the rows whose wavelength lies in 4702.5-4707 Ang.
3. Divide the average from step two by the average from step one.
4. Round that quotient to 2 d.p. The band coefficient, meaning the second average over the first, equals 1.24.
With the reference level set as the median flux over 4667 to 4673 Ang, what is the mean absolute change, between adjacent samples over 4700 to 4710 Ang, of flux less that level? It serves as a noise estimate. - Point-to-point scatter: 4.76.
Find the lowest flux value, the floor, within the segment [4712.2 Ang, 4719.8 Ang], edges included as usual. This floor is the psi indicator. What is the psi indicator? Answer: 16.5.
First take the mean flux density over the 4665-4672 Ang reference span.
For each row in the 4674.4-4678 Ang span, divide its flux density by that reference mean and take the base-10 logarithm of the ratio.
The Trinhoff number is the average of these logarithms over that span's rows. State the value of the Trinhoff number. -0.03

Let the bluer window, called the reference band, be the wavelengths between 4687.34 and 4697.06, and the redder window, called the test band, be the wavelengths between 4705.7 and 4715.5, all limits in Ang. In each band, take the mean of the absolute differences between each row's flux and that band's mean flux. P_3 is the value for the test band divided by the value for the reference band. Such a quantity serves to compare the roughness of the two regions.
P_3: 1.2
